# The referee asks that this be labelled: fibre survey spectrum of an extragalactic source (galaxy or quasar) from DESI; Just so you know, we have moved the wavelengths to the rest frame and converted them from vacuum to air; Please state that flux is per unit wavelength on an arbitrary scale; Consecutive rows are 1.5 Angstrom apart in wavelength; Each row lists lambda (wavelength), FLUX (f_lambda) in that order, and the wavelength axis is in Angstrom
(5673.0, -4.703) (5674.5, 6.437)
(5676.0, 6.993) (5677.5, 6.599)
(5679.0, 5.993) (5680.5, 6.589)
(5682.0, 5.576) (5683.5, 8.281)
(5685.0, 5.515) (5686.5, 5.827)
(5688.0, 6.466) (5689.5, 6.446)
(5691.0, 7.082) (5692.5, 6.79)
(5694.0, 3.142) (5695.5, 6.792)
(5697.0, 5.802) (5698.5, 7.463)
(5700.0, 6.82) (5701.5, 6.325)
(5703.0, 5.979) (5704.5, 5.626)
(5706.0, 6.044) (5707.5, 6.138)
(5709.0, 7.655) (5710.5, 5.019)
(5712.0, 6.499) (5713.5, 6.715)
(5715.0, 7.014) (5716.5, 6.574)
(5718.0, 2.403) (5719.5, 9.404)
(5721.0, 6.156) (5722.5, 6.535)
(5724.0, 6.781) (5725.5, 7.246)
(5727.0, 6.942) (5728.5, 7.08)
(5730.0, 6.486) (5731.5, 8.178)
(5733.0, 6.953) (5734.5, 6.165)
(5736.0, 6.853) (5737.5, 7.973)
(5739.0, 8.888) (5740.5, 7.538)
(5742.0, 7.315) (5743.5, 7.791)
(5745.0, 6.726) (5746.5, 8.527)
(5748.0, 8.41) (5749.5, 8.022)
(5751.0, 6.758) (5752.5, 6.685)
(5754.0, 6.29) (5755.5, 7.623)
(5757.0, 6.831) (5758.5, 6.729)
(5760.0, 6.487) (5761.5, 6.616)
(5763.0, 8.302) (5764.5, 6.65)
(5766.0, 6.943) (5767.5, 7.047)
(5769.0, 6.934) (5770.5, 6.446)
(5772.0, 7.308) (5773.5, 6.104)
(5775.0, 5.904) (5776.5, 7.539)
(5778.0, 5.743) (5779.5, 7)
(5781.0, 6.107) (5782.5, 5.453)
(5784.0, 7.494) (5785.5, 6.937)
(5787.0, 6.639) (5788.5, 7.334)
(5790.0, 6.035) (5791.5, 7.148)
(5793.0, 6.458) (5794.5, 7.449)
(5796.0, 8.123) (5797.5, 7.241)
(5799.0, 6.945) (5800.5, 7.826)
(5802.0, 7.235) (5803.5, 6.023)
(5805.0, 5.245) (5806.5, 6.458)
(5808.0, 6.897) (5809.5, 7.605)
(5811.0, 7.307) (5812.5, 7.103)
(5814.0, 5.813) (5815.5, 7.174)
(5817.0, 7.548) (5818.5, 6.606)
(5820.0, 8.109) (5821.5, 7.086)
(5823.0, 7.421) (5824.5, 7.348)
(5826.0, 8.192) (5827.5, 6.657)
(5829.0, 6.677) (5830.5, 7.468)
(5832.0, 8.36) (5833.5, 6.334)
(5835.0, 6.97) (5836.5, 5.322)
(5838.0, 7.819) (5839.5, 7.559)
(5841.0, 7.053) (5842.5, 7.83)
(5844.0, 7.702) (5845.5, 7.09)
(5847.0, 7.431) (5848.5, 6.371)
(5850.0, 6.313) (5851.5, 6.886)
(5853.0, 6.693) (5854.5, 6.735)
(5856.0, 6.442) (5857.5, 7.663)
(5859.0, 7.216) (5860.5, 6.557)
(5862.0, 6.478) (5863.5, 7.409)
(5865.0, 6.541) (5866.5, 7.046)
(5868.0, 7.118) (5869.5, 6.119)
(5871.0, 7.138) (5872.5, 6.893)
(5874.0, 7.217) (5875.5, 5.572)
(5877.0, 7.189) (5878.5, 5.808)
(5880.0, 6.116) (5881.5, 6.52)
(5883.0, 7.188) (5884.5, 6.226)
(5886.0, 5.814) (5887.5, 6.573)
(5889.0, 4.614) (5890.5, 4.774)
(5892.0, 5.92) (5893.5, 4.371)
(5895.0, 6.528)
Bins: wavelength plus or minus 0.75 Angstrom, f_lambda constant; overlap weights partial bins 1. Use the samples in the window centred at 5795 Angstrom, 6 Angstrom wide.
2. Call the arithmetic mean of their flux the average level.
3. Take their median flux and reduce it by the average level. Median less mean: 0.03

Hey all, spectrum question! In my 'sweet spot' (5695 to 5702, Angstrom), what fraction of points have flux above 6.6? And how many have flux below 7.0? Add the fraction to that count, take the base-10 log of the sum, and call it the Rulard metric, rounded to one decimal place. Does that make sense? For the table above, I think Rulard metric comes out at 0.7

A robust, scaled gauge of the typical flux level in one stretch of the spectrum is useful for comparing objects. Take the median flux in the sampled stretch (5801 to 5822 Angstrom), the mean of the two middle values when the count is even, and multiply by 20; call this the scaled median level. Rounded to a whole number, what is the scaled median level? 142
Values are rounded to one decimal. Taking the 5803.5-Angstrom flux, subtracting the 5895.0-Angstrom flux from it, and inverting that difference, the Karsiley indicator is -2.0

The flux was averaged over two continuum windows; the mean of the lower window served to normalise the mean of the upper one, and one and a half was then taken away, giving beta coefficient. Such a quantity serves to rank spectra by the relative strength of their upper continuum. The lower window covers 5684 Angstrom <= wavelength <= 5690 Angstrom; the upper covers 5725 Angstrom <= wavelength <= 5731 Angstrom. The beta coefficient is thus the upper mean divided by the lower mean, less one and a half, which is -0.36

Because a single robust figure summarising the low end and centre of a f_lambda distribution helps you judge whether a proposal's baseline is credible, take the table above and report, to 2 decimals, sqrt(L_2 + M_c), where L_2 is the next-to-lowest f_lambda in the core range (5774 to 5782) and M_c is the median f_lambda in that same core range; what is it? 3.47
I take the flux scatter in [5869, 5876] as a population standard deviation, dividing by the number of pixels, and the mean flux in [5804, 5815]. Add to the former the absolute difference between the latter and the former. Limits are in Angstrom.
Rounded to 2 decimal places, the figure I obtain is 6.63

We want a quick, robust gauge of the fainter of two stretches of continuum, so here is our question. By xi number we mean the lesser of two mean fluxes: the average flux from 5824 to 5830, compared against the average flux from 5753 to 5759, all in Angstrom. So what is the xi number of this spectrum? 6.87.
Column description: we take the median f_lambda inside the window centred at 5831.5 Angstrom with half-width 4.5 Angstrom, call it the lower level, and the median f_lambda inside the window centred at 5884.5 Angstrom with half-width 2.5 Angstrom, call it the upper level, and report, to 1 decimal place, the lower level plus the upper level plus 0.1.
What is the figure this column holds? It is 13.1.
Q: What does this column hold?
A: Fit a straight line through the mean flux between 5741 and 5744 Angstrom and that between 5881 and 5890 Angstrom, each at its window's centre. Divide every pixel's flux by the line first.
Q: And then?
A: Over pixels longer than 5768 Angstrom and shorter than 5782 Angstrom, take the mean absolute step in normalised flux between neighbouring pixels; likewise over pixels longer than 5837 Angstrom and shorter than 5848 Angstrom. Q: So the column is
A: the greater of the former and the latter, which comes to 0.14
